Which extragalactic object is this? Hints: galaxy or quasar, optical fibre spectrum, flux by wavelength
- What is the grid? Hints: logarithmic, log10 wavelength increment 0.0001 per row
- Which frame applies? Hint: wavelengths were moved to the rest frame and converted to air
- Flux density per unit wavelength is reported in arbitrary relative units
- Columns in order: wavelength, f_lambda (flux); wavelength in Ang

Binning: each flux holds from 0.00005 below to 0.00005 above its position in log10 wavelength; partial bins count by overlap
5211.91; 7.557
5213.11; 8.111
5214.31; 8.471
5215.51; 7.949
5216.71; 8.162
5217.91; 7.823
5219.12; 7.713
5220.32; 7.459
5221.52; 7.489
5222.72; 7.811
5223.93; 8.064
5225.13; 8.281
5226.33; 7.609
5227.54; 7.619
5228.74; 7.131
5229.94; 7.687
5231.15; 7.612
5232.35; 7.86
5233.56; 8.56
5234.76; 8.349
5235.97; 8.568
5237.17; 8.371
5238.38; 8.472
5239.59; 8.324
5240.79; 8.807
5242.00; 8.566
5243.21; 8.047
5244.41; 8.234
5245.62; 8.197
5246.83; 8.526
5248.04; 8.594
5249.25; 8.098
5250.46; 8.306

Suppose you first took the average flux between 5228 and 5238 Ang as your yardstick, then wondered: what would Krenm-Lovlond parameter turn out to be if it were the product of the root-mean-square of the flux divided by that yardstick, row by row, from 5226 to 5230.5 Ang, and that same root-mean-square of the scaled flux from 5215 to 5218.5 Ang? 0.93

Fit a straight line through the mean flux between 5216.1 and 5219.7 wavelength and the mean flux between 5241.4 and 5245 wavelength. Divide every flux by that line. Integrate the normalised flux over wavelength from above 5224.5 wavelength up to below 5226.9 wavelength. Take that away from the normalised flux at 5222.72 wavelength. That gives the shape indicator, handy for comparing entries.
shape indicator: -1.41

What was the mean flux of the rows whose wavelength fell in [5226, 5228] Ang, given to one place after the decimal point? 7.6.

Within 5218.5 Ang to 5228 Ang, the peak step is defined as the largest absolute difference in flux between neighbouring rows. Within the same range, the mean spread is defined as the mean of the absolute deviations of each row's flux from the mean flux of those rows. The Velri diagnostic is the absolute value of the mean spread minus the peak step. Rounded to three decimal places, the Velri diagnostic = 0.450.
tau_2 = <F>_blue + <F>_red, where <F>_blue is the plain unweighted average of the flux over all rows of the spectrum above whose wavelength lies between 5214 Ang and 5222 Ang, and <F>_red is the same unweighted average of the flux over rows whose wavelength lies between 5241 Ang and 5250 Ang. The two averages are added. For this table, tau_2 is 16.19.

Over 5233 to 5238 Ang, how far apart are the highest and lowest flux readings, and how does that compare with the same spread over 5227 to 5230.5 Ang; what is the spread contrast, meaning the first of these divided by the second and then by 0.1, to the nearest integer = 4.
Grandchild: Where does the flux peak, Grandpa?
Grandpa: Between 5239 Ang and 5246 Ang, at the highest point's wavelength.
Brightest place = 5240.79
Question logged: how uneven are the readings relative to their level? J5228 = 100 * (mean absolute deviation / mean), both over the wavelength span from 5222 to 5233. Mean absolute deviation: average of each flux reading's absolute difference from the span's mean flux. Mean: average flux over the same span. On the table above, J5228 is 3.0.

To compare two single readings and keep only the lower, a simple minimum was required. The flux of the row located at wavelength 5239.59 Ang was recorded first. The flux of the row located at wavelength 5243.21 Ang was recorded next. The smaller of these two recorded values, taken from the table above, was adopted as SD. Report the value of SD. 8.05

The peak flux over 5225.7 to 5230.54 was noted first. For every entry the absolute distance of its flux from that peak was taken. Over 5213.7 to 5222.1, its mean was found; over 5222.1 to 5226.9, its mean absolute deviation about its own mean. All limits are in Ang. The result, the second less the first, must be -0.11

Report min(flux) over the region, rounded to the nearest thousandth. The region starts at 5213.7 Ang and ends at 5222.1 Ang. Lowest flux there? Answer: 7.459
